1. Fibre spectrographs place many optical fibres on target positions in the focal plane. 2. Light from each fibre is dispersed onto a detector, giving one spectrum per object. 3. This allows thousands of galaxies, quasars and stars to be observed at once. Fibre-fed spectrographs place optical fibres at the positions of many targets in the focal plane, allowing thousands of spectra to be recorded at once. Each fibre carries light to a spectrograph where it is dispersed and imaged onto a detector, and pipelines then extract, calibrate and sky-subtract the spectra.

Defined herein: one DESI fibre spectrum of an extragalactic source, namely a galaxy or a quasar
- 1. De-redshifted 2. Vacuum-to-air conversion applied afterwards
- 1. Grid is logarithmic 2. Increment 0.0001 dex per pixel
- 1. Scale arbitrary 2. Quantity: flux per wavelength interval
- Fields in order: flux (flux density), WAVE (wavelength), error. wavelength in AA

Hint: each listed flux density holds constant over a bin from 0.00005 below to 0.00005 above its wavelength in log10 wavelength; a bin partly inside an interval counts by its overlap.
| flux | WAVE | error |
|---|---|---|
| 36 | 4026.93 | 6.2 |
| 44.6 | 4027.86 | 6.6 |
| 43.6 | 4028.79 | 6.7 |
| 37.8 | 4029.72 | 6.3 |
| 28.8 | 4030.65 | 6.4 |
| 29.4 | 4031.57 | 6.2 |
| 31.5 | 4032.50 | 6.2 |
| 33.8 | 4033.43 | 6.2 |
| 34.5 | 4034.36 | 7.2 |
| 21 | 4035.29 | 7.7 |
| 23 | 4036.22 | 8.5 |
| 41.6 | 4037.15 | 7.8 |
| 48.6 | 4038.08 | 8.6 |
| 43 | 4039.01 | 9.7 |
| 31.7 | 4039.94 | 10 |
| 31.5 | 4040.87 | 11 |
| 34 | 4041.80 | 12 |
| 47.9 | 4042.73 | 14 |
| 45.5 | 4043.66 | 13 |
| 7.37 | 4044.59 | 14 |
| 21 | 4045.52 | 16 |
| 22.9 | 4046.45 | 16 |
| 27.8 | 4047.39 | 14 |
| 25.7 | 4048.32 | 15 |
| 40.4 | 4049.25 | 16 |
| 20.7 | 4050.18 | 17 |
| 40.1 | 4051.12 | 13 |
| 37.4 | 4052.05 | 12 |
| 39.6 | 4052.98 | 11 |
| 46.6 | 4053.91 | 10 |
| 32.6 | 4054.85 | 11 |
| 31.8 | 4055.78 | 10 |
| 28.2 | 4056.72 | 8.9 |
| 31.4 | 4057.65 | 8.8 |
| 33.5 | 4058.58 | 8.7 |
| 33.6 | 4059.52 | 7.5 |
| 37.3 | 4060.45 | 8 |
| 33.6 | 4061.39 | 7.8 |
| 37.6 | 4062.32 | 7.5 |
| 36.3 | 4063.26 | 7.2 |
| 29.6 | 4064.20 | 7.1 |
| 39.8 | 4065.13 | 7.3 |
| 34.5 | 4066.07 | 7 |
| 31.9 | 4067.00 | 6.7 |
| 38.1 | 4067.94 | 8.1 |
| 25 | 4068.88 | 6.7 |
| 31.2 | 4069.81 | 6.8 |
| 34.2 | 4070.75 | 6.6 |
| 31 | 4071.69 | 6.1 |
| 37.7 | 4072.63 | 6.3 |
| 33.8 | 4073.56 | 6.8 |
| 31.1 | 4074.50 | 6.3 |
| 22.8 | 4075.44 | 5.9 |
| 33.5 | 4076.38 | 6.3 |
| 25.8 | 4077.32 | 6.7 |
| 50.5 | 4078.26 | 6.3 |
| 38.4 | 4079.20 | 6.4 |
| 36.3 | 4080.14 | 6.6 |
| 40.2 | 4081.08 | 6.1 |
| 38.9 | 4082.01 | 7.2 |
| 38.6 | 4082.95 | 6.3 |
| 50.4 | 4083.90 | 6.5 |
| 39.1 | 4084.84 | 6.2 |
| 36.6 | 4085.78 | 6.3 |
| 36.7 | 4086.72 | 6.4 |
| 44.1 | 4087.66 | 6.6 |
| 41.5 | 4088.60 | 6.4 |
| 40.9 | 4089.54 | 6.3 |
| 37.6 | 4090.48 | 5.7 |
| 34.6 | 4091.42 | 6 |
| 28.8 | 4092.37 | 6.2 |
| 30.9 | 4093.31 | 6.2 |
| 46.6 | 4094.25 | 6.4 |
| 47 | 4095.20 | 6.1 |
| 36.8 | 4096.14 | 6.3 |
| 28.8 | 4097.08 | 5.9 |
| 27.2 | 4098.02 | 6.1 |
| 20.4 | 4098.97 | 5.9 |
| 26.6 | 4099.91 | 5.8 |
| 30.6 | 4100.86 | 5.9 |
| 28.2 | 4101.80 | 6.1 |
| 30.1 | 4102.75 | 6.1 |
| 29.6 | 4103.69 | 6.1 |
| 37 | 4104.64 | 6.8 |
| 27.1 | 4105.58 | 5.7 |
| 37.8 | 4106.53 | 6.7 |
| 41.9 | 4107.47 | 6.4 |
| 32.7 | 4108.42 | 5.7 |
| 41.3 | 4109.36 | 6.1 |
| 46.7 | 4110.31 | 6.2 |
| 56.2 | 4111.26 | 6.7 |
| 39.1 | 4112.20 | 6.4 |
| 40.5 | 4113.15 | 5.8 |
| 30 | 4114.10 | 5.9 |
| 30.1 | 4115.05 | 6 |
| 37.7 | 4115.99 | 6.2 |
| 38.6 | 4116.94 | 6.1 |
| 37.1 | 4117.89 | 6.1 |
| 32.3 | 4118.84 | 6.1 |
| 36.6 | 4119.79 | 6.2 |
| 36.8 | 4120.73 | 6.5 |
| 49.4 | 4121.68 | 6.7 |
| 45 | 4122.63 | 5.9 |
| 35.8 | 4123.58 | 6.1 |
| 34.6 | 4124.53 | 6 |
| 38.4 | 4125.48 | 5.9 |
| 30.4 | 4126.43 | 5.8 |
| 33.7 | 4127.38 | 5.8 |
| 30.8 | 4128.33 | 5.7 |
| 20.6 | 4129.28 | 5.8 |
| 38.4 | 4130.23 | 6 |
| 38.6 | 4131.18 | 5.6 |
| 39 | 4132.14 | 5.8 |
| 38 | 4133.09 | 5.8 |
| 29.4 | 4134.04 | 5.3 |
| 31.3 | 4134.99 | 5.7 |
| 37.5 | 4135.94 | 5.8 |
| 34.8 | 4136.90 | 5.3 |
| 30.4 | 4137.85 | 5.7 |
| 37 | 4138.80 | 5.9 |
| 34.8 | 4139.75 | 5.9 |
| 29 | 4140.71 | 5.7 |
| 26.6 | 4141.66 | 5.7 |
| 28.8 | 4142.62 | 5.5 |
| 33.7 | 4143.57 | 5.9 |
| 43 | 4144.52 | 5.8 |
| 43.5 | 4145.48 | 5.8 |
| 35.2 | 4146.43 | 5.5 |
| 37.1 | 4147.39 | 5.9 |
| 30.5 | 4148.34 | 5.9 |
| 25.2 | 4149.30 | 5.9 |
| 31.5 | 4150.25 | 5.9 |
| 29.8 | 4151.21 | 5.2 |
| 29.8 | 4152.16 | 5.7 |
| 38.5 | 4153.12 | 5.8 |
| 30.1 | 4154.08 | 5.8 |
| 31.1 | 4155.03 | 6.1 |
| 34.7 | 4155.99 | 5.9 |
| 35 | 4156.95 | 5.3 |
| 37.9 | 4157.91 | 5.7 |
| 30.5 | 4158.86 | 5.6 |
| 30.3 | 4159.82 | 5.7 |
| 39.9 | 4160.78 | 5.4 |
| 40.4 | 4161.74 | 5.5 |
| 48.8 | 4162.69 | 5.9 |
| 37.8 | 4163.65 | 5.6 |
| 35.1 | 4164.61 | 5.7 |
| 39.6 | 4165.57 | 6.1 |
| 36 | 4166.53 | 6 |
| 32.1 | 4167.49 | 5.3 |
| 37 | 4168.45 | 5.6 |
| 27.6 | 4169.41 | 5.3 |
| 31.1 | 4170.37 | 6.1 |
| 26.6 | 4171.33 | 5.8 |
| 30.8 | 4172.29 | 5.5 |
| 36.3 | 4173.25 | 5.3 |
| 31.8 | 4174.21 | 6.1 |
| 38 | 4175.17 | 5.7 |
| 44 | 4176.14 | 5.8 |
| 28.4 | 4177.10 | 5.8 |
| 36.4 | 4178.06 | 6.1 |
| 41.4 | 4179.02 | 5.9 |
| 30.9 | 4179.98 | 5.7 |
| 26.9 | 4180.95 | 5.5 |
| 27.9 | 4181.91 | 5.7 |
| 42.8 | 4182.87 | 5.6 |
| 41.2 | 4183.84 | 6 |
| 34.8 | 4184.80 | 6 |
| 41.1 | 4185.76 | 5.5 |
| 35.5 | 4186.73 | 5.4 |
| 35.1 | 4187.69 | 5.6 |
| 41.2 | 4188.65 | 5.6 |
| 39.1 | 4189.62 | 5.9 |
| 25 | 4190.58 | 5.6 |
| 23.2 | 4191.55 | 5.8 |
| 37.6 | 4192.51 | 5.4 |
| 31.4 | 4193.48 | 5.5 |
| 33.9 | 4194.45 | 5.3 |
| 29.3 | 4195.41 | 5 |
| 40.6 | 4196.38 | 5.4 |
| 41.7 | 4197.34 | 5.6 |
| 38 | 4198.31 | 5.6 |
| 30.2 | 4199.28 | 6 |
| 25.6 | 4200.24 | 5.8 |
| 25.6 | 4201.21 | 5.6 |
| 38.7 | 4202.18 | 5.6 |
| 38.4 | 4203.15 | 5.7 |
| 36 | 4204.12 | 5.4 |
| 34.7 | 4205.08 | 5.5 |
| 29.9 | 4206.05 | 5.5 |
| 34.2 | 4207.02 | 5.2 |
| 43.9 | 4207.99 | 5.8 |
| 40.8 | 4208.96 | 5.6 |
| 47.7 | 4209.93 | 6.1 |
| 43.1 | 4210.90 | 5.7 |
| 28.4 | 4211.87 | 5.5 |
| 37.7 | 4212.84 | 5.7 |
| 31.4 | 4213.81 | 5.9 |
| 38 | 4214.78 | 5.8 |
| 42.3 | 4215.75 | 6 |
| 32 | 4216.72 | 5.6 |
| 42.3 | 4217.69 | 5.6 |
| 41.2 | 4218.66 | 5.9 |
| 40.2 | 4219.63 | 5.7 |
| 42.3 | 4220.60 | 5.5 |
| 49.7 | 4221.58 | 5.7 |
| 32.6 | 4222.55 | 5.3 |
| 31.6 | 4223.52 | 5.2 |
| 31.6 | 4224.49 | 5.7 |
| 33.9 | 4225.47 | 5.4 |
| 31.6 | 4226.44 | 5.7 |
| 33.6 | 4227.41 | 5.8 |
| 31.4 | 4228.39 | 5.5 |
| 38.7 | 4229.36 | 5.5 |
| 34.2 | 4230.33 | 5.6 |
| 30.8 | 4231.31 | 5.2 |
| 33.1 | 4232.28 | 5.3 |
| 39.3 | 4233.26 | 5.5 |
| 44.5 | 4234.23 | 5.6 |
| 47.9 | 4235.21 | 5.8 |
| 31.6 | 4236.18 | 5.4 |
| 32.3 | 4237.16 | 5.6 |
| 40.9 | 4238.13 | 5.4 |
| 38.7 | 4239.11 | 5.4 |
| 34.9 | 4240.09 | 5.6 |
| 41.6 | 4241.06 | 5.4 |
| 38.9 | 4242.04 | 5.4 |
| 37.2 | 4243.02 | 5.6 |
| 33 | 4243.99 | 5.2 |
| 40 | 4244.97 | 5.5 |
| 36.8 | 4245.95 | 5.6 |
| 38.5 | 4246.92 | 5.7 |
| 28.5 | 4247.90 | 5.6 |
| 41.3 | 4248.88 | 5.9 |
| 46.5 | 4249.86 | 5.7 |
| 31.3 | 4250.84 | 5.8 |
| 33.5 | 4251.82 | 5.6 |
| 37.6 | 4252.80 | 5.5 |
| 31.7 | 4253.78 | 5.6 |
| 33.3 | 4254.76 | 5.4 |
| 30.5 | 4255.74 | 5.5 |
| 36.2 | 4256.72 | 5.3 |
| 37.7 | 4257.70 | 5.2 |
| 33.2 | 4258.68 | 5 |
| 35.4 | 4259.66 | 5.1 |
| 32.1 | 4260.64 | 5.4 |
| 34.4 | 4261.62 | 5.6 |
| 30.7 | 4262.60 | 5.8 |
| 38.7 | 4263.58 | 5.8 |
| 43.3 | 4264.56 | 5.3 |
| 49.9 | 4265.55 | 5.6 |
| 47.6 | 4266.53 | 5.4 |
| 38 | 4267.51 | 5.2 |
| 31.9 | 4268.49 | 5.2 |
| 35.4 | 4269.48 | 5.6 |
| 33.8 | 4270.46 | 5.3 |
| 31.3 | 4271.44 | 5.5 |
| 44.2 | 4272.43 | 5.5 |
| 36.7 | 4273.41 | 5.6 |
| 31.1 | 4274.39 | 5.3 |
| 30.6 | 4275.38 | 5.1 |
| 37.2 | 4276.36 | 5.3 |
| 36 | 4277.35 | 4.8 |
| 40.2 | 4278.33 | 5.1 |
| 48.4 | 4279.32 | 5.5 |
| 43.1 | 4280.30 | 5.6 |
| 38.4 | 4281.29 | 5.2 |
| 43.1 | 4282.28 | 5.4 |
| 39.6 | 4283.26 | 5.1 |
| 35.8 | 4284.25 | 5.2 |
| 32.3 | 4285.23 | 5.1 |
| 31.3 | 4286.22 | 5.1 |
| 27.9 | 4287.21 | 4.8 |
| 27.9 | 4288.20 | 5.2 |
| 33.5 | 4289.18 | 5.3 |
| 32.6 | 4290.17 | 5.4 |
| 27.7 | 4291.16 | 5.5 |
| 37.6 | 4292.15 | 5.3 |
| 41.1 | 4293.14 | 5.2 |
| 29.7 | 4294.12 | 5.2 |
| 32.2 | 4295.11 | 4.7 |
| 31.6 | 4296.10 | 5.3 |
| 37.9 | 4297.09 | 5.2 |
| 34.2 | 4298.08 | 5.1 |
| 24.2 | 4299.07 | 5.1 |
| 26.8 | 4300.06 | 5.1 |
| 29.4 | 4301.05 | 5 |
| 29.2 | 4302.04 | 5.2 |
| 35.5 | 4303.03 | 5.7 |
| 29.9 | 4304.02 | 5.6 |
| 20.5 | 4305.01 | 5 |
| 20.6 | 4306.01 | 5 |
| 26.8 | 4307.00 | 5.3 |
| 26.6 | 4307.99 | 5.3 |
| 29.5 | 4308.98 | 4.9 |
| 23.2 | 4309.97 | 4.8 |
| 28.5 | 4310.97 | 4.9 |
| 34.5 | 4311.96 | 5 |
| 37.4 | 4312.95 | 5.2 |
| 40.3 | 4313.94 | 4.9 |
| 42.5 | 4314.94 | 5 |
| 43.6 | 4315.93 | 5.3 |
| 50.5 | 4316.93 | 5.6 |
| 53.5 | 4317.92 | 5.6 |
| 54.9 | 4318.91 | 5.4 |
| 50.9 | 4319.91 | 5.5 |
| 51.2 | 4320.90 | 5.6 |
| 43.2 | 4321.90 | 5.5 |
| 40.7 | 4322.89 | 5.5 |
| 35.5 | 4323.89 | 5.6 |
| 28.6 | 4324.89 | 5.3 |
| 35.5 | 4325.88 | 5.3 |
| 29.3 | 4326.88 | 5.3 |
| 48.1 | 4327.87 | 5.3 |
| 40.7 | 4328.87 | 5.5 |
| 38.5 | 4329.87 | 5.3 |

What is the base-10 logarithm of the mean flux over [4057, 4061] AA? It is 1.53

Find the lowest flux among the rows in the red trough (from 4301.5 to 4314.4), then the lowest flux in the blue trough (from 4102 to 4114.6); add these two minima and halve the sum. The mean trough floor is 24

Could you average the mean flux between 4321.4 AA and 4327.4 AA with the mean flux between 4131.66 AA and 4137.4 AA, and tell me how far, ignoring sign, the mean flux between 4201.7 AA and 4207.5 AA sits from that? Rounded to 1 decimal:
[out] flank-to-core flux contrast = 0.1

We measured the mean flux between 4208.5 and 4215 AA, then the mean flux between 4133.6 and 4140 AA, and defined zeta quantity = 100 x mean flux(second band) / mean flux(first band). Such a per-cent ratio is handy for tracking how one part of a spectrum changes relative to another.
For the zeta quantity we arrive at 88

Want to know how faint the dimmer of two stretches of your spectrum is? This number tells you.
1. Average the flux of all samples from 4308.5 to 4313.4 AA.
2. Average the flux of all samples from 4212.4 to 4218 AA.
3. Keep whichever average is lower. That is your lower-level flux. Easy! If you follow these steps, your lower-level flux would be 30.6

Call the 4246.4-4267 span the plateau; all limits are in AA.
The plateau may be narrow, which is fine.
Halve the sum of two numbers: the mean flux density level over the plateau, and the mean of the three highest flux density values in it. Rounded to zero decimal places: 42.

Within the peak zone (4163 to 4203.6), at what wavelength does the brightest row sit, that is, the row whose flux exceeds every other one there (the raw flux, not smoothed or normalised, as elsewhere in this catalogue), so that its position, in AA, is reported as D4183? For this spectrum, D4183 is 4176.14 AA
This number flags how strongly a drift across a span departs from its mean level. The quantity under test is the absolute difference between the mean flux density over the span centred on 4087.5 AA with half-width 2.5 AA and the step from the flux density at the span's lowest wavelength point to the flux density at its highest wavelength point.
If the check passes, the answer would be 36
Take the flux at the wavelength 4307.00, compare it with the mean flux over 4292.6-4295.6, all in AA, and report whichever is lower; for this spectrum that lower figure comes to 26.8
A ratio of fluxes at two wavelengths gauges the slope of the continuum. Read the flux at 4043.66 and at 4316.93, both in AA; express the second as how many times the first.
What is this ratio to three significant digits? 1.11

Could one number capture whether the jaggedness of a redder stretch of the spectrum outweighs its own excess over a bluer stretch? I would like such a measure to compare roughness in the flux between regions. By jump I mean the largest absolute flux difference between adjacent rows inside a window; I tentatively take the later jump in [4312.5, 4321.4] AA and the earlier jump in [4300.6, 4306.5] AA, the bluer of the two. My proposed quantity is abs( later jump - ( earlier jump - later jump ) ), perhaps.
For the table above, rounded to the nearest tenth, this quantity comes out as 4.4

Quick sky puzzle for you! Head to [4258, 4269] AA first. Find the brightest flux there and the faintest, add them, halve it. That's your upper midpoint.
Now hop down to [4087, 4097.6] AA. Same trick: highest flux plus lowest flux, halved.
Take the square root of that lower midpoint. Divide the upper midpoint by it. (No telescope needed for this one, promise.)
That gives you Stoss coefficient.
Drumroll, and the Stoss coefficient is 6.55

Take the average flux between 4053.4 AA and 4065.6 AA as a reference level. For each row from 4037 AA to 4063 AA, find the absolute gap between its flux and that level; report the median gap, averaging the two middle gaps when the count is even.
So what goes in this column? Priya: 5.5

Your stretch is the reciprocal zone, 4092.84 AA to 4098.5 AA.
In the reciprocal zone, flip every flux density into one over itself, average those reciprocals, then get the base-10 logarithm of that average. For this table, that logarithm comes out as -1.54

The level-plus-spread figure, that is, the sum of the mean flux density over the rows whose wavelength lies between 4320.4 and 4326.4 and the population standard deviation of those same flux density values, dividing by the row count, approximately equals 46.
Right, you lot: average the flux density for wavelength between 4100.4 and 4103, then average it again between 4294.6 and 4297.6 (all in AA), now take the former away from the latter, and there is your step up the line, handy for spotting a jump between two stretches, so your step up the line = 4.3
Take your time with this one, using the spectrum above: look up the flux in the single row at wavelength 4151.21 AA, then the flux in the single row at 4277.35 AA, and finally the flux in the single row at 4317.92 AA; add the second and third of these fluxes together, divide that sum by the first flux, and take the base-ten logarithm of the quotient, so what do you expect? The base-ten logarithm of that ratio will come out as 0.478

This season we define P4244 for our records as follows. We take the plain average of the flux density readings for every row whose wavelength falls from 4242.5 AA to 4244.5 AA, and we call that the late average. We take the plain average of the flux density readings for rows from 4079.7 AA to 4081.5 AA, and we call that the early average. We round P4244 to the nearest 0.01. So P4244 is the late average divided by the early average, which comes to 0.92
